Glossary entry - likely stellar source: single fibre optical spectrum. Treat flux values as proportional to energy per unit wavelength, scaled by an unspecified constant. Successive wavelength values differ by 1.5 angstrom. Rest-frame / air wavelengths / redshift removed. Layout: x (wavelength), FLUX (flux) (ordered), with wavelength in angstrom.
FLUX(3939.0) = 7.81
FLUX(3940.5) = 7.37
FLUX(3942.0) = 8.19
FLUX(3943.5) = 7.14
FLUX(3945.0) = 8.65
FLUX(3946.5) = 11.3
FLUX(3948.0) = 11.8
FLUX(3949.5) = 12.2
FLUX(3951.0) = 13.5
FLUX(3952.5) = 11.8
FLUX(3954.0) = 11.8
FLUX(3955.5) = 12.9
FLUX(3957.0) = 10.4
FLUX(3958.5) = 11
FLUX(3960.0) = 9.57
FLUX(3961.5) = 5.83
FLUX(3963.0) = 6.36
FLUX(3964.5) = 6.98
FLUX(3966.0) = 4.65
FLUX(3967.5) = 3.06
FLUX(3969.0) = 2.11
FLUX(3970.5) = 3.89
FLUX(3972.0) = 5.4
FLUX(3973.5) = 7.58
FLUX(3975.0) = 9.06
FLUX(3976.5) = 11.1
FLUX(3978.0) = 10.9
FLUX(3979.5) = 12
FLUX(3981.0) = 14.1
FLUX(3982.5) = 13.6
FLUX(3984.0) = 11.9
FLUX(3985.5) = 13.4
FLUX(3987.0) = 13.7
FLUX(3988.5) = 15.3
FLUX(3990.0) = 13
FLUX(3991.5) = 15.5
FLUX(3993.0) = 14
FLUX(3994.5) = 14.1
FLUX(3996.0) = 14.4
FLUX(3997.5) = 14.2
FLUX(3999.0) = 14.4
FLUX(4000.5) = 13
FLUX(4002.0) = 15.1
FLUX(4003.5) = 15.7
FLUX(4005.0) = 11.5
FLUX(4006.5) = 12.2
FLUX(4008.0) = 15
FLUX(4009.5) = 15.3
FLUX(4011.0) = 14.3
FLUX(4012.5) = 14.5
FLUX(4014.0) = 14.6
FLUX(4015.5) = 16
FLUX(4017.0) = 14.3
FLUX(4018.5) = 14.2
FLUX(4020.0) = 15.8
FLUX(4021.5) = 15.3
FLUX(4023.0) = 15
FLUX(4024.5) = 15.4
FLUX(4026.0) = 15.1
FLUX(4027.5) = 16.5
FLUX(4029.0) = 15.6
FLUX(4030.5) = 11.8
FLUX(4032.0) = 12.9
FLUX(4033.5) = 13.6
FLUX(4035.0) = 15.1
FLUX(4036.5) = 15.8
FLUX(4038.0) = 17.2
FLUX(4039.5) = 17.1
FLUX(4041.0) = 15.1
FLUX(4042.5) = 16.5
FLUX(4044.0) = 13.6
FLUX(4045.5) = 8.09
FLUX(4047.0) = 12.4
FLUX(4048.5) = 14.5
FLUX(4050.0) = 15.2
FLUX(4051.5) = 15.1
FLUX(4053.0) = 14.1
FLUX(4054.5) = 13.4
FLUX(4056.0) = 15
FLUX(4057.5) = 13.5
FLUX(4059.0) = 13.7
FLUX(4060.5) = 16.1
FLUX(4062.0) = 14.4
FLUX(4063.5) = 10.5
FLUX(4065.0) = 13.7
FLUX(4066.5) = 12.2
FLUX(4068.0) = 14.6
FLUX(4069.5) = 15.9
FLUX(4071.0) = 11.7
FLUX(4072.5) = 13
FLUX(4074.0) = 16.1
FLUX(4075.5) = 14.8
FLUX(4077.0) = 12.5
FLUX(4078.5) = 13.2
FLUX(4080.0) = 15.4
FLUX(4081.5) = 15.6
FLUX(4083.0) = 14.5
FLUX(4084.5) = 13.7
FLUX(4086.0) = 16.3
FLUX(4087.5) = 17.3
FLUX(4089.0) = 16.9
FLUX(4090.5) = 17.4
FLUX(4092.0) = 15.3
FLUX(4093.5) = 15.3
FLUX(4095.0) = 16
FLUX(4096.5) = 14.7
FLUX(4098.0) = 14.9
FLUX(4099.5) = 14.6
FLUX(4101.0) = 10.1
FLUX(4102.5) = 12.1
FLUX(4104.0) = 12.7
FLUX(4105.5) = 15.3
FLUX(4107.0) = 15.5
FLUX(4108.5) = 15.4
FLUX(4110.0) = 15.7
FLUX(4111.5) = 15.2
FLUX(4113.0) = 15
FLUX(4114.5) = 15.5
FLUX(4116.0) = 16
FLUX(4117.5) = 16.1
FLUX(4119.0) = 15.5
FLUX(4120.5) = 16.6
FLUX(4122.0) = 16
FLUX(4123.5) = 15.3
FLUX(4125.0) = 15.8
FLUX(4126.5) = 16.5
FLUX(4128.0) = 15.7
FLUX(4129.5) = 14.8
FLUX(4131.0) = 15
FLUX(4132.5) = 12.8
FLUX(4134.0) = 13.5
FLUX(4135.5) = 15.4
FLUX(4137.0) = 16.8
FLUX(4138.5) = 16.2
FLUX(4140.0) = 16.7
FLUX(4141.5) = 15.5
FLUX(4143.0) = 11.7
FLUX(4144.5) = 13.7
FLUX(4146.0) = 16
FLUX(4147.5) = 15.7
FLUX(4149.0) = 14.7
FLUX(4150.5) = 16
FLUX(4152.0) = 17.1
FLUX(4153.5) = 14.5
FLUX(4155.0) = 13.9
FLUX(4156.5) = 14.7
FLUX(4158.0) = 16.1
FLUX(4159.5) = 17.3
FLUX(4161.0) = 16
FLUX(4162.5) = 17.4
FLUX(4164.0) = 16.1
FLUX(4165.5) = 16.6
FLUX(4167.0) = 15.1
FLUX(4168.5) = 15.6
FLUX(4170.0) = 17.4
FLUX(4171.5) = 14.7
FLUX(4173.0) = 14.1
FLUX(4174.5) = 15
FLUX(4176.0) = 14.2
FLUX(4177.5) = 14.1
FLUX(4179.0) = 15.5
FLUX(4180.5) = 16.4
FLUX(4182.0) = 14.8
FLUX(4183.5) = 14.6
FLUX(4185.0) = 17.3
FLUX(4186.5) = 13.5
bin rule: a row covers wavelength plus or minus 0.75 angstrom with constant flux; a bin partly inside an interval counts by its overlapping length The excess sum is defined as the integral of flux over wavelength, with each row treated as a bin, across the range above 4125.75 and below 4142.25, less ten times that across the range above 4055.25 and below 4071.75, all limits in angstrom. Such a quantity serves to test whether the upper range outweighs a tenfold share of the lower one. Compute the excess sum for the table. -2016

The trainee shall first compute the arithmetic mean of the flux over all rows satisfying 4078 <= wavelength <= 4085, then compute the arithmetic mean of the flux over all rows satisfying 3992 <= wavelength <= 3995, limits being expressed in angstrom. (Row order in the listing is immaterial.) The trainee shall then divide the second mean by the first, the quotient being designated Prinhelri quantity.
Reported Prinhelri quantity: 0.97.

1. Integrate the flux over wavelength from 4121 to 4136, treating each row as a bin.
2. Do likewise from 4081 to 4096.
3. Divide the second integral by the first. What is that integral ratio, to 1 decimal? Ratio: 1.0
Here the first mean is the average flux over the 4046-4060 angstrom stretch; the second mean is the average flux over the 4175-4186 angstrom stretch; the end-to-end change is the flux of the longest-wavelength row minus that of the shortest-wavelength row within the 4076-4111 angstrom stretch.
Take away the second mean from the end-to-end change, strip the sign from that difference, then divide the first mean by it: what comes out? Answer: 1.2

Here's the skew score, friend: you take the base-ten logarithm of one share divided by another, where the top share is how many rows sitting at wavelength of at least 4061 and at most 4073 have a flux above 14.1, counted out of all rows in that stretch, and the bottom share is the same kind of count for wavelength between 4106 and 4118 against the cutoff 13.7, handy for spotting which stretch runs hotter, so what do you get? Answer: -0.43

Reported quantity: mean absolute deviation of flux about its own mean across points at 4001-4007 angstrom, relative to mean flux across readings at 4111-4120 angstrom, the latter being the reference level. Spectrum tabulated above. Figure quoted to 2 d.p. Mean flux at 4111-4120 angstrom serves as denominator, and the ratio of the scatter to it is 0.11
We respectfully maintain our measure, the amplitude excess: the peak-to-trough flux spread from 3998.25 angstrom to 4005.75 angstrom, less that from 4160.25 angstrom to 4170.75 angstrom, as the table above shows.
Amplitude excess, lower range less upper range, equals 2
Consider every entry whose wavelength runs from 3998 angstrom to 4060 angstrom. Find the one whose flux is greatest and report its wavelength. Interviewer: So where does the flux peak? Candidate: 4038.0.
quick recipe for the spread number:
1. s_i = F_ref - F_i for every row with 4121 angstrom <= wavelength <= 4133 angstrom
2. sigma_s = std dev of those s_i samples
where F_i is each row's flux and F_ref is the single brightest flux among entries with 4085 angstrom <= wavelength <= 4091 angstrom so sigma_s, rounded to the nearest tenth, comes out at 1.1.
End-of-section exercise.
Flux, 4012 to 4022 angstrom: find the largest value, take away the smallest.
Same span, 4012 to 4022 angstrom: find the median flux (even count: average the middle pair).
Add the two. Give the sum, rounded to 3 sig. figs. 16.4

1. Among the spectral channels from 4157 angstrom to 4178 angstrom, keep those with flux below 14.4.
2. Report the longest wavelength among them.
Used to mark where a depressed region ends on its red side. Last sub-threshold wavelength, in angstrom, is 4177.5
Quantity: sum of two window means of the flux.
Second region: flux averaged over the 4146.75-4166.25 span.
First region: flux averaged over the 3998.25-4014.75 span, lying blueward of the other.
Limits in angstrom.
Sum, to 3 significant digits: 30.0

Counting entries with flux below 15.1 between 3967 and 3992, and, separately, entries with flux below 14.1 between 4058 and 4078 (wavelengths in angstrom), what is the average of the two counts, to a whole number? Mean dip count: 11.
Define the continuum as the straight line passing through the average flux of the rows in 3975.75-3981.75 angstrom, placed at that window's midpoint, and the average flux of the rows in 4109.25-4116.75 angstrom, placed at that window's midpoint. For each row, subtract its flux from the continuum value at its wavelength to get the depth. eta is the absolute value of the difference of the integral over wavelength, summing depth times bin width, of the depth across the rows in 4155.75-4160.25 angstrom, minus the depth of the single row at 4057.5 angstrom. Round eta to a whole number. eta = 2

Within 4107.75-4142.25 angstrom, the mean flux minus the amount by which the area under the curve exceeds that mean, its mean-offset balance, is -504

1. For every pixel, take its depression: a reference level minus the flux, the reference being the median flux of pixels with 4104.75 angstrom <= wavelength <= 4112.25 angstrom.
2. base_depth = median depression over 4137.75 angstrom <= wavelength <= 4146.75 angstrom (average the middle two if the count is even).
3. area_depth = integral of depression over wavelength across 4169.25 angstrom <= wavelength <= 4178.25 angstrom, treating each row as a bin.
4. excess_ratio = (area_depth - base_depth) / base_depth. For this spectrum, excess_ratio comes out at -13.4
